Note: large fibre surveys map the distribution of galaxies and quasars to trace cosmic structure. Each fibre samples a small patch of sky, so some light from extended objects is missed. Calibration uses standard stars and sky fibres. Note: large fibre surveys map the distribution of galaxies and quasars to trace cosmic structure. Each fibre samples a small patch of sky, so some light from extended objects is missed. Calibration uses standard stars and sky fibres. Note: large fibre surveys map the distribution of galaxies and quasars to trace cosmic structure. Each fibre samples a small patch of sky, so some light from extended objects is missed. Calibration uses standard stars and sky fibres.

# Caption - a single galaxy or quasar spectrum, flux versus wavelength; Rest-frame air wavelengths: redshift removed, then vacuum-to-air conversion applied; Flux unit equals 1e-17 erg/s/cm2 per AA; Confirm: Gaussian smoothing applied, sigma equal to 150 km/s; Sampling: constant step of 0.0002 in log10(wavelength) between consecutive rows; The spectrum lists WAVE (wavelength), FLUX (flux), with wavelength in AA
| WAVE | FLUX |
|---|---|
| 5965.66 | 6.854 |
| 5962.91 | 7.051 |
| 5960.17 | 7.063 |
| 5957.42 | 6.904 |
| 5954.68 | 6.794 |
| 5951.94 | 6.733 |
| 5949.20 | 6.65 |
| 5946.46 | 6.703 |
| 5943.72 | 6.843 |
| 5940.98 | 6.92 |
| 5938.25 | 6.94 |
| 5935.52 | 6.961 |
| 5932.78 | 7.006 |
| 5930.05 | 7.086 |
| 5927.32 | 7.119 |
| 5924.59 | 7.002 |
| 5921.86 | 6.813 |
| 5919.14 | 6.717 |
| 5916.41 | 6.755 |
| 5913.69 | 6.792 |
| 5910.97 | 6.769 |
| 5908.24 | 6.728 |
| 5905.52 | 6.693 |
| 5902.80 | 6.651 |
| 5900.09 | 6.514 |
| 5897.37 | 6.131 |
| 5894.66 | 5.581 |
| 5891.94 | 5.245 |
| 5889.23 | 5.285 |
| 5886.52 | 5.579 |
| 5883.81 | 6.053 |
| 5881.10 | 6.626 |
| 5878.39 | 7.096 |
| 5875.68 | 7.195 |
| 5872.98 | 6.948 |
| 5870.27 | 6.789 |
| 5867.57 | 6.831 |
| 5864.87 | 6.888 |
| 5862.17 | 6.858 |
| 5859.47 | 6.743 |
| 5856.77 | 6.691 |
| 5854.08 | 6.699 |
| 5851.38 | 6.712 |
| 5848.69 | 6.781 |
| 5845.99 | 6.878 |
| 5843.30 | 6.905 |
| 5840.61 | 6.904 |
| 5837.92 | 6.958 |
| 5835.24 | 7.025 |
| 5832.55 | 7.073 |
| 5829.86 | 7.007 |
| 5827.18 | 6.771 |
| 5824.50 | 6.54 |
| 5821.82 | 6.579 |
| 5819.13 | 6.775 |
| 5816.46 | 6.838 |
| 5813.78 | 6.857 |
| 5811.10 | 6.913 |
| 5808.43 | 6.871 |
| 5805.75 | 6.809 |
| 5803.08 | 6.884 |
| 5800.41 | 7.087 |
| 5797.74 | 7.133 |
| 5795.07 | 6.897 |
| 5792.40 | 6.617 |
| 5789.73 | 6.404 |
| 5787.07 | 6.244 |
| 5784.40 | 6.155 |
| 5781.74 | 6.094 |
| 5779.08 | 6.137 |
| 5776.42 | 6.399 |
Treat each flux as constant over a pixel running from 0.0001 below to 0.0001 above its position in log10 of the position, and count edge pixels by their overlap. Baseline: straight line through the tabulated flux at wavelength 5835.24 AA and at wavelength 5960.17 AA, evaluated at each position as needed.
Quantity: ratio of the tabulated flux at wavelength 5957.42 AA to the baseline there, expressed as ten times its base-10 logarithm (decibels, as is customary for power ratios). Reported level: -0.10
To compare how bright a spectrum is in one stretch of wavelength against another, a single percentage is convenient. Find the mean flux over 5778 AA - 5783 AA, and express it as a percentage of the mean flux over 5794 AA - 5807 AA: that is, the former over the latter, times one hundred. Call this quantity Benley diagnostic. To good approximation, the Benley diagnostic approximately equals 88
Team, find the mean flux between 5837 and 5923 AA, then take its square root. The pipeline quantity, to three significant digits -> 2.57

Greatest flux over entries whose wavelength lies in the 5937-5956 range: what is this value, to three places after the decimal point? 6.940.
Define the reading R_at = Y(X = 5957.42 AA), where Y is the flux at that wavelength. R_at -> 6.904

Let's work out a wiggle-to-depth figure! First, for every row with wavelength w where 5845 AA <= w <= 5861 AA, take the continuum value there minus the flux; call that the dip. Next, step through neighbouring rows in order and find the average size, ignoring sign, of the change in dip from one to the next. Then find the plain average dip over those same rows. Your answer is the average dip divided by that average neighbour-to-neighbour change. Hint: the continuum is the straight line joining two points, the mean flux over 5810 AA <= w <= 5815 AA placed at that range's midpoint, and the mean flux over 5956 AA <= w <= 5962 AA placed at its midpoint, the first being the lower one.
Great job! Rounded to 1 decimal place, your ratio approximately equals 3.3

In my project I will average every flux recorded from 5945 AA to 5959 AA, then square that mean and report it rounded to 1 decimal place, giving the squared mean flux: 45.7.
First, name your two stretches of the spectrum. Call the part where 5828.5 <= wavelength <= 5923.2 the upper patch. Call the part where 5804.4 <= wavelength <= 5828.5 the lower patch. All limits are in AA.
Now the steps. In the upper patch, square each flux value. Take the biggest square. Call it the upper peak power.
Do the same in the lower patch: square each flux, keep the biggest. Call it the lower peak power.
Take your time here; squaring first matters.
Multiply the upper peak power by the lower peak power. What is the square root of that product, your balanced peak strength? 49.7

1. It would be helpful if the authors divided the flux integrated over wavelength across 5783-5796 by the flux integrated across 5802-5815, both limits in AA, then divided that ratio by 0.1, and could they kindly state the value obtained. 9.4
